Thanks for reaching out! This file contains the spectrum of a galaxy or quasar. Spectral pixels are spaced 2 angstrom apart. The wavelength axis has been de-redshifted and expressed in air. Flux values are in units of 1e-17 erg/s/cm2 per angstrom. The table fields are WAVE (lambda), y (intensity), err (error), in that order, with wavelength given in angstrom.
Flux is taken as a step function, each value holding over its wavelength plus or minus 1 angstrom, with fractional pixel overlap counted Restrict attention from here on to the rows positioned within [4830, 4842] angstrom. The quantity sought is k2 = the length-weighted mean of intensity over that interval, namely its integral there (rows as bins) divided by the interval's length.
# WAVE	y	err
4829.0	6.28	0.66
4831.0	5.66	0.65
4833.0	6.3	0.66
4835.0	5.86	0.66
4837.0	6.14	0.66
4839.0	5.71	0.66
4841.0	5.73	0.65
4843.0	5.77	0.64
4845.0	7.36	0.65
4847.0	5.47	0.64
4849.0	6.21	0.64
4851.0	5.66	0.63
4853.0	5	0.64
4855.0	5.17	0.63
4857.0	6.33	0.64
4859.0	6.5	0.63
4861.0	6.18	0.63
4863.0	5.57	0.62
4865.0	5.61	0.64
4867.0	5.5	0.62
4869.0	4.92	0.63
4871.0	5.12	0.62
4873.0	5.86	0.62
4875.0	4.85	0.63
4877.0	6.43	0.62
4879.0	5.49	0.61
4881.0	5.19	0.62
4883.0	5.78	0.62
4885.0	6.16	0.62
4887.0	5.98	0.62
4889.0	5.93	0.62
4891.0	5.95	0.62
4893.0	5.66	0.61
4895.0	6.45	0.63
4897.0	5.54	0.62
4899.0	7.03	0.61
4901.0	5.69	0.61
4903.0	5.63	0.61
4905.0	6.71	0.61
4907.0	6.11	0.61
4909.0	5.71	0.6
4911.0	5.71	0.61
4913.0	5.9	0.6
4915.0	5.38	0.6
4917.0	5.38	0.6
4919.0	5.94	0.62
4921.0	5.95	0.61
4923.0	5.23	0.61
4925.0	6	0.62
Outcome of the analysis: 5.90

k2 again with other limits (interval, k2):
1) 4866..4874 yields 5.35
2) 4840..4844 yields 5.75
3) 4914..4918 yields 5.38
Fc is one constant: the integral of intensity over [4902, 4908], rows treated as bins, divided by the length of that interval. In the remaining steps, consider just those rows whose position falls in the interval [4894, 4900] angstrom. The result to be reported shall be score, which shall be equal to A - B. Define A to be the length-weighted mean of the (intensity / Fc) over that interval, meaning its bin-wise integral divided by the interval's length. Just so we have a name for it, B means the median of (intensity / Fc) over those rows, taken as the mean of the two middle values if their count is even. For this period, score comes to -0.02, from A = 1.03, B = 1.05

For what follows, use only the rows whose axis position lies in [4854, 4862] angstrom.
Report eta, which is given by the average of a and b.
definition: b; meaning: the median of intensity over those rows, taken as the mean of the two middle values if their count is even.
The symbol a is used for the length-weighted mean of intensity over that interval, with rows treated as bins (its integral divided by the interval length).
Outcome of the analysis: 6.15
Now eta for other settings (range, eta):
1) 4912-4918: 5.47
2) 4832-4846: 5.99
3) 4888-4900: 6.02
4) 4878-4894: 5.81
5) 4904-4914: 5.96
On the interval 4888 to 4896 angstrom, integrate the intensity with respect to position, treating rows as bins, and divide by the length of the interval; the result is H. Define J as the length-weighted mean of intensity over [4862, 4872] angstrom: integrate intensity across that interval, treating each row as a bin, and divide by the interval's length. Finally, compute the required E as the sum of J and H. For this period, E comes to 11.3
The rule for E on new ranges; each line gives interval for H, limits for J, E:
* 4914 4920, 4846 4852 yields 11.3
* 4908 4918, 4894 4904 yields 11.7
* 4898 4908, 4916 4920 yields 11.9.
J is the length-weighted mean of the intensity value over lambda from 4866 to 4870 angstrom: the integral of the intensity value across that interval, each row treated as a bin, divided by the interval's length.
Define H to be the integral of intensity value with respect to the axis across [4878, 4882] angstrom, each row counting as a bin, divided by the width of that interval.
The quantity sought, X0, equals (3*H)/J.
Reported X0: 3.07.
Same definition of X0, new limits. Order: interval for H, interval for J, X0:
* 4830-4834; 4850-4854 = 3.37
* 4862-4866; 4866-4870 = 3.22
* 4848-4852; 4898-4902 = 2.80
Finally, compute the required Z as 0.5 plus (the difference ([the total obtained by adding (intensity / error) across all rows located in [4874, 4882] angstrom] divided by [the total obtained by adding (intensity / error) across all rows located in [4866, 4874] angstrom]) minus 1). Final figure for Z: 0.53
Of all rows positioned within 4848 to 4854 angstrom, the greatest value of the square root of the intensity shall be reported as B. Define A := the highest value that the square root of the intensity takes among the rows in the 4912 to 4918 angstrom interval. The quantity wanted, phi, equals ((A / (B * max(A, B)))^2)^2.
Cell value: 0.023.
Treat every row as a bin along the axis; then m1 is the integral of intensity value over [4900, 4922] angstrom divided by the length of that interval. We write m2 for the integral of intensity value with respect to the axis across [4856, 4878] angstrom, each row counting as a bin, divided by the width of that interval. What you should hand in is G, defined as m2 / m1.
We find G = 0.98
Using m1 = 5.83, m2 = 5.72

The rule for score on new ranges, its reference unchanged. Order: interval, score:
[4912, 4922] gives -0.03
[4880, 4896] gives -0.01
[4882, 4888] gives 0.00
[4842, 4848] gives 0.07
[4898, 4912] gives 0.06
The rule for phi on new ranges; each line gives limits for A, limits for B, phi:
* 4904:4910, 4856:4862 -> 0.024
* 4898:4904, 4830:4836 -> 0.025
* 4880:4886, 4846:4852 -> 0.026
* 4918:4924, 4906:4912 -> 0.025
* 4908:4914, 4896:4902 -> 0.014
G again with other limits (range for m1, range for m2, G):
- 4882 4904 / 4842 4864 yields 0.99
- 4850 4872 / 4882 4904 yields 1.07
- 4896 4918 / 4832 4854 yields 1.01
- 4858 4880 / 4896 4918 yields 1.04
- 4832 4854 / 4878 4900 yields 1.00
